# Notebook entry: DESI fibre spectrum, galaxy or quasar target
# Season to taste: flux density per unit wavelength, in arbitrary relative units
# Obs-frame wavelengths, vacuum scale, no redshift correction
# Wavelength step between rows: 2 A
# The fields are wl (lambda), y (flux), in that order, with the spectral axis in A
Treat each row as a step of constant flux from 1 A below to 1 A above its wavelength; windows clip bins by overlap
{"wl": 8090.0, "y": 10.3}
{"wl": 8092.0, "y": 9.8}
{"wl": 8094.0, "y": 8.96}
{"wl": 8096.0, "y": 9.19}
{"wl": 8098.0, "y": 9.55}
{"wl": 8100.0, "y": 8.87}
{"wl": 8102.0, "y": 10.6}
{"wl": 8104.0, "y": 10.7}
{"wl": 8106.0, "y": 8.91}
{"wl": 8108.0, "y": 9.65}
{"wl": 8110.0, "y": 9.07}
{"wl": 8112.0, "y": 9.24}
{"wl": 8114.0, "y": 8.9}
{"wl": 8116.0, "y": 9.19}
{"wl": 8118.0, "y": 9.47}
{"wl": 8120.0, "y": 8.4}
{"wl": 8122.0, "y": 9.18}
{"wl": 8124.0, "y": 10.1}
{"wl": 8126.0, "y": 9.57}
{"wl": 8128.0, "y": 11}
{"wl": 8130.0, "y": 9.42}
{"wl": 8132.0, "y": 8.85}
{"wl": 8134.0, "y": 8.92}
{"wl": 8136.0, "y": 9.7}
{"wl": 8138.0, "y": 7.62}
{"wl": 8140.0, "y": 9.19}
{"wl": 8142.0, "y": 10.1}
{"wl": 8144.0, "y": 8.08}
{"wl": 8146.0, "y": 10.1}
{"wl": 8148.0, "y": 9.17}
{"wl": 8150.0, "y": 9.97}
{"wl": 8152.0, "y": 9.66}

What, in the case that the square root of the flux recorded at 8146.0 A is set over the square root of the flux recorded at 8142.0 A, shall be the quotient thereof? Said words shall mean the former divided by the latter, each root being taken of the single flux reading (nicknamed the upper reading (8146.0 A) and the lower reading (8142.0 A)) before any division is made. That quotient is 1.00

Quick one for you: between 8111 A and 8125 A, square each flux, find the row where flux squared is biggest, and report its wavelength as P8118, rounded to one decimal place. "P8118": 8124.0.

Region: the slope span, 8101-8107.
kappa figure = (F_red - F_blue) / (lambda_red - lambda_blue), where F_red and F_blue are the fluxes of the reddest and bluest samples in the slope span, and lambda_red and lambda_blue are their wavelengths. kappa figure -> -0.42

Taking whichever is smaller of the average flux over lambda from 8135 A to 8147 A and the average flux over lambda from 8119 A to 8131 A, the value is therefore 9.13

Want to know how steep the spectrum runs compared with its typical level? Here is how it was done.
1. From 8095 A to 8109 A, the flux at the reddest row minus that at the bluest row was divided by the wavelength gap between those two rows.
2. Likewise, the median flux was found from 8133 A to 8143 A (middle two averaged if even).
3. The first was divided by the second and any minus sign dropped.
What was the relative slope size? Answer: 0.004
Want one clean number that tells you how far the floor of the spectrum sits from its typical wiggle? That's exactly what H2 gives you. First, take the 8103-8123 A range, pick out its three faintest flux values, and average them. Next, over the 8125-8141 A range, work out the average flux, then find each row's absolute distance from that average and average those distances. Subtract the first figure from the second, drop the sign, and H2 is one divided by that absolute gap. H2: 0.123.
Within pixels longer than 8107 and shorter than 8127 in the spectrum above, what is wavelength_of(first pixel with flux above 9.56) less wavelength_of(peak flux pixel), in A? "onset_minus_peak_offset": -16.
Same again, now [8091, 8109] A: -12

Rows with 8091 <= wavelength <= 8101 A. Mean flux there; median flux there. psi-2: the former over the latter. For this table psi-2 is 1.01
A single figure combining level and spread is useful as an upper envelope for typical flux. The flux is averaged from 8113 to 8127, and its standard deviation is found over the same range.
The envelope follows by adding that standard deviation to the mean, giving 9.8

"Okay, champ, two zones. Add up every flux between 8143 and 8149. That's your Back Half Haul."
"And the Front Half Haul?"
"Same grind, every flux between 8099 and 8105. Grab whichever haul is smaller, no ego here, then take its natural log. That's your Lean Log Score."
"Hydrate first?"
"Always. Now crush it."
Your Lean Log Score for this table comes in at 3.31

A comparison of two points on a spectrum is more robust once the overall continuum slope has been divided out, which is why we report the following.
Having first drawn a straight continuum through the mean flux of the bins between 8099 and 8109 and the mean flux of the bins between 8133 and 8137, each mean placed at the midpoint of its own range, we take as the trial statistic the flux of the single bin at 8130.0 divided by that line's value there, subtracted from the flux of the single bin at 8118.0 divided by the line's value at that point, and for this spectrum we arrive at -0.01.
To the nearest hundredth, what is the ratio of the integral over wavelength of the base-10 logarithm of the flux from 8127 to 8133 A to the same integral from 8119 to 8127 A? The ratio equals 0.77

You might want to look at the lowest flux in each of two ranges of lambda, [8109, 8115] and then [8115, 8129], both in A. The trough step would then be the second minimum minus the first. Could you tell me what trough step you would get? -0.5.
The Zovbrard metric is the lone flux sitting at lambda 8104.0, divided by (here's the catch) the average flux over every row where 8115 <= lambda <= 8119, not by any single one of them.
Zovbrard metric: 1.15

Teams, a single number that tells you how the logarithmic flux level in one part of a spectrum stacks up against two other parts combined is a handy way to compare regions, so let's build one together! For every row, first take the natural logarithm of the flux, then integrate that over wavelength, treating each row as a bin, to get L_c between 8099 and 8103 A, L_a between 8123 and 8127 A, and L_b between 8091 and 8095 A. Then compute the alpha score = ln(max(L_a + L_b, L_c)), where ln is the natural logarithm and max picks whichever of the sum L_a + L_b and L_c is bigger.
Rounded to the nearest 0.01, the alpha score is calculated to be 2.90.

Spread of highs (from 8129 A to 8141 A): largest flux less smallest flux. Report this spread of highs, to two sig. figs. 2.1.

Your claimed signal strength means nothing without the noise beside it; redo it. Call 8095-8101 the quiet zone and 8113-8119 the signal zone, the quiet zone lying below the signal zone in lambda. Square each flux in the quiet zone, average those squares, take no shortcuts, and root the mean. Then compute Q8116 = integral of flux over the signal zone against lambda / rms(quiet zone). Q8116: 6.0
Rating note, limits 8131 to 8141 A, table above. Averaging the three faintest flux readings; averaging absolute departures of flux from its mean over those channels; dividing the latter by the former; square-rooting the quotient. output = 0.242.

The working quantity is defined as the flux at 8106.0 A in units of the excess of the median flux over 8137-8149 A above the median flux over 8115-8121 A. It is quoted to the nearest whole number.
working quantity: -891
